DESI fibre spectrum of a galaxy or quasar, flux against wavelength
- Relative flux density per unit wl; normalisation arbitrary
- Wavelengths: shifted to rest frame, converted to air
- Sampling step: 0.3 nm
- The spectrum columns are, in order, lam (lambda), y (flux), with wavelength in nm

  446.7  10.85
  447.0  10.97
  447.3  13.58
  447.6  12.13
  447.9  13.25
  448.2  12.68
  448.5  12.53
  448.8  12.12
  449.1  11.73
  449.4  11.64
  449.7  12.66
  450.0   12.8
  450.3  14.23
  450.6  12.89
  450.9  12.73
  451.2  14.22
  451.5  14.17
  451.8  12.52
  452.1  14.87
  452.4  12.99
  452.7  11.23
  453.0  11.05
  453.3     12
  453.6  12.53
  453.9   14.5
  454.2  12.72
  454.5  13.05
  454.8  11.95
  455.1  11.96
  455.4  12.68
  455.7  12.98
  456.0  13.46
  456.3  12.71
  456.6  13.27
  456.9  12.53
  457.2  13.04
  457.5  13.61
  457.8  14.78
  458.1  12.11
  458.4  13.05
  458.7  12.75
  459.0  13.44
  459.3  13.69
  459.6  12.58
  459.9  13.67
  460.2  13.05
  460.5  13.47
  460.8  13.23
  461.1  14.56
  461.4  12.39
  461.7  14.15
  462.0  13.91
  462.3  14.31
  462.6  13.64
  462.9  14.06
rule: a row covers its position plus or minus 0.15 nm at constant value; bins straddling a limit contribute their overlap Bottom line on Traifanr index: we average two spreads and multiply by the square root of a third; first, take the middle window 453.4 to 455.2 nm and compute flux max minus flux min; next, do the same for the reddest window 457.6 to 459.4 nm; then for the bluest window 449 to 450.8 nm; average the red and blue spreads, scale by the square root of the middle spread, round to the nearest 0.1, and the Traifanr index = 4.2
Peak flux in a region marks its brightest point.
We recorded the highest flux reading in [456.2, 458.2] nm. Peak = 14.78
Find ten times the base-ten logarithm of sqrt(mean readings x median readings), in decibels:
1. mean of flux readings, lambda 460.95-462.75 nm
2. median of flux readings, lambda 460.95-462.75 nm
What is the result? 11.4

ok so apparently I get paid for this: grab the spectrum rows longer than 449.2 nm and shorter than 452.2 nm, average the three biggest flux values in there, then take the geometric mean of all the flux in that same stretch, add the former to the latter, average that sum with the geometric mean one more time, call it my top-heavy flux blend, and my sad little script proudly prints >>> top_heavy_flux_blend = 20.5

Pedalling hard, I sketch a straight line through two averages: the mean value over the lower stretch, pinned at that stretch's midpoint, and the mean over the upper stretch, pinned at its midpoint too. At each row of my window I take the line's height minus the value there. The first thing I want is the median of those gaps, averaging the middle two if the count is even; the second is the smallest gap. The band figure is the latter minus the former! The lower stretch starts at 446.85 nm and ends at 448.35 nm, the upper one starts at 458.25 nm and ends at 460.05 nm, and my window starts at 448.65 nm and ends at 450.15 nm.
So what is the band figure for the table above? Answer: -0.6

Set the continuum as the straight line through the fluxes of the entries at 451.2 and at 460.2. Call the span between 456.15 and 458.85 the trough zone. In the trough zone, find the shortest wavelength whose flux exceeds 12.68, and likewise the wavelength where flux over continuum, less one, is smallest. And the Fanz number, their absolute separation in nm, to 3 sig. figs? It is 1.80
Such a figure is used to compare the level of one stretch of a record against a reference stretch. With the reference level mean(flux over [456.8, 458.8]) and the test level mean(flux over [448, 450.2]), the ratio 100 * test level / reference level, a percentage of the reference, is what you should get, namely 94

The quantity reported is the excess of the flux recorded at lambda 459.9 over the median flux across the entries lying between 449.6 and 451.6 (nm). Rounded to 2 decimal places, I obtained 0.78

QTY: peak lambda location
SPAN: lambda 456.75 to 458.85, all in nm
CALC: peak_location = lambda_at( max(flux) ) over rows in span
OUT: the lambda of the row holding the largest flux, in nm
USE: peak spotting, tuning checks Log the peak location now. 457.8 nm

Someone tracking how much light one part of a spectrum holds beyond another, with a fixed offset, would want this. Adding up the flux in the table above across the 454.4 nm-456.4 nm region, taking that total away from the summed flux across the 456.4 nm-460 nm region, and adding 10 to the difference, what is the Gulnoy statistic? 80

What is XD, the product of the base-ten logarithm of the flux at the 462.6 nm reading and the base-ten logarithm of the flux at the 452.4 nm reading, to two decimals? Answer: 1.26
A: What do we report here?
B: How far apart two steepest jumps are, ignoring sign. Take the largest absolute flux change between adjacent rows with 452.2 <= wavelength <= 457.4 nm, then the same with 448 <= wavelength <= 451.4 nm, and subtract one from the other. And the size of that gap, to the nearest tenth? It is 0.5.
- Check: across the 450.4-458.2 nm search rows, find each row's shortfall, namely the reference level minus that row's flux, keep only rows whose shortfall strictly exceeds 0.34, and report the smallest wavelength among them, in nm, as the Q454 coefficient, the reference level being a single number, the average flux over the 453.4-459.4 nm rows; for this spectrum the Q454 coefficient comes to 451.8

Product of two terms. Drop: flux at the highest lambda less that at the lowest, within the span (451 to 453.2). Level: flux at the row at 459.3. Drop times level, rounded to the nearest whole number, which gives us -43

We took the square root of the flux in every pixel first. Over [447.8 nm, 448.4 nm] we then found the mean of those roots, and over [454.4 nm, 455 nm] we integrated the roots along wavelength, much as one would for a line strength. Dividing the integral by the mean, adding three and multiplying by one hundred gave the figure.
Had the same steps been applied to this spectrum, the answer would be 359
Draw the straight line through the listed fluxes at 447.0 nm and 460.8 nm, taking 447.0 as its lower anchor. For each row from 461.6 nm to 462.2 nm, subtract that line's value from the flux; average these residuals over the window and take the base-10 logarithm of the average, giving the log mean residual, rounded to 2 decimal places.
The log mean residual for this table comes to -0.20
